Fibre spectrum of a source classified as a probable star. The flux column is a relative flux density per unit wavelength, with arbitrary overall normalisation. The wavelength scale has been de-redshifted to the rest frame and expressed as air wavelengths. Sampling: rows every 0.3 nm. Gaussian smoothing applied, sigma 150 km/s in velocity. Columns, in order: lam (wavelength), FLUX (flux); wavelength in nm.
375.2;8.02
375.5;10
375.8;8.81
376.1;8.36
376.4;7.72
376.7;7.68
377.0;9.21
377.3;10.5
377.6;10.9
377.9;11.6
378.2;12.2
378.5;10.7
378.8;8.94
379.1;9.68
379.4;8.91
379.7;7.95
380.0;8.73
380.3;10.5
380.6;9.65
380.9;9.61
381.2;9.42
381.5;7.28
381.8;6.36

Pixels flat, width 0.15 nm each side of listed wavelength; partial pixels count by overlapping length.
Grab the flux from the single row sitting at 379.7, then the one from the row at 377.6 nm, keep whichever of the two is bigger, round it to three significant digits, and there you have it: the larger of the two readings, 10.9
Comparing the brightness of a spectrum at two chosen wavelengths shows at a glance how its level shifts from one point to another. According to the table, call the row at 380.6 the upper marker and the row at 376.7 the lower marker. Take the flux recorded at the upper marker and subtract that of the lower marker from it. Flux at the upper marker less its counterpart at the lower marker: 2.0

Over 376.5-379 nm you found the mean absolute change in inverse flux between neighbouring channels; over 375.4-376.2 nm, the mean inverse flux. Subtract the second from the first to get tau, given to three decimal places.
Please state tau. -0.100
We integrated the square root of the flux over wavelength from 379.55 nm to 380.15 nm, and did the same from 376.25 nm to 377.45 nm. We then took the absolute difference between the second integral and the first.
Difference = 1.8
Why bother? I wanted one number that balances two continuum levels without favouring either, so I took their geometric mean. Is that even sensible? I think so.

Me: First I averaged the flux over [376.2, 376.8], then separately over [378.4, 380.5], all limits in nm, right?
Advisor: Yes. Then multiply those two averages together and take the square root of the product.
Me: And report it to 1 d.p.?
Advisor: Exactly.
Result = 8.5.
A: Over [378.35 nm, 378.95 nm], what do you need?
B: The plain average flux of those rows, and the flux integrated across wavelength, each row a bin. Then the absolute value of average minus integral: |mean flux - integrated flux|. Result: 3.9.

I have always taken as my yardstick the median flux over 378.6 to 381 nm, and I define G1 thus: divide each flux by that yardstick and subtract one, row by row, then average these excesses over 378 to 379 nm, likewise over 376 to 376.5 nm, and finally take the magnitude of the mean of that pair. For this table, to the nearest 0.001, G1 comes 0.006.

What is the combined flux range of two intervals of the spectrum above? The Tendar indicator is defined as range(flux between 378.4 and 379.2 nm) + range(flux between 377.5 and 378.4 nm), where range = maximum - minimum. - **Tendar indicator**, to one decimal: 3.1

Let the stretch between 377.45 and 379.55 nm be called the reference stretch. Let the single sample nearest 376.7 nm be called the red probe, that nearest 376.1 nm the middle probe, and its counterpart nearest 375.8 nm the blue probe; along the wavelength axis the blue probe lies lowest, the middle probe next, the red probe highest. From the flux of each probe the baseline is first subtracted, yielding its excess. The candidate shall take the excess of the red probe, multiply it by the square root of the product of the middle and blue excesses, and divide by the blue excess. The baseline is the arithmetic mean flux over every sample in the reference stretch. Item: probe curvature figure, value 3.1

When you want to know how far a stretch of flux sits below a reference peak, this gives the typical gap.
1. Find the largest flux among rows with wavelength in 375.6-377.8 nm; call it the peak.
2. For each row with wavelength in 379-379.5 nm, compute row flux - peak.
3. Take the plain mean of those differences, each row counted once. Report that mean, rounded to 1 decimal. -1.6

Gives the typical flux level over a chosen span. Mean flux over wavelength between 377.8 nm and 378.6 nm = 11.5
